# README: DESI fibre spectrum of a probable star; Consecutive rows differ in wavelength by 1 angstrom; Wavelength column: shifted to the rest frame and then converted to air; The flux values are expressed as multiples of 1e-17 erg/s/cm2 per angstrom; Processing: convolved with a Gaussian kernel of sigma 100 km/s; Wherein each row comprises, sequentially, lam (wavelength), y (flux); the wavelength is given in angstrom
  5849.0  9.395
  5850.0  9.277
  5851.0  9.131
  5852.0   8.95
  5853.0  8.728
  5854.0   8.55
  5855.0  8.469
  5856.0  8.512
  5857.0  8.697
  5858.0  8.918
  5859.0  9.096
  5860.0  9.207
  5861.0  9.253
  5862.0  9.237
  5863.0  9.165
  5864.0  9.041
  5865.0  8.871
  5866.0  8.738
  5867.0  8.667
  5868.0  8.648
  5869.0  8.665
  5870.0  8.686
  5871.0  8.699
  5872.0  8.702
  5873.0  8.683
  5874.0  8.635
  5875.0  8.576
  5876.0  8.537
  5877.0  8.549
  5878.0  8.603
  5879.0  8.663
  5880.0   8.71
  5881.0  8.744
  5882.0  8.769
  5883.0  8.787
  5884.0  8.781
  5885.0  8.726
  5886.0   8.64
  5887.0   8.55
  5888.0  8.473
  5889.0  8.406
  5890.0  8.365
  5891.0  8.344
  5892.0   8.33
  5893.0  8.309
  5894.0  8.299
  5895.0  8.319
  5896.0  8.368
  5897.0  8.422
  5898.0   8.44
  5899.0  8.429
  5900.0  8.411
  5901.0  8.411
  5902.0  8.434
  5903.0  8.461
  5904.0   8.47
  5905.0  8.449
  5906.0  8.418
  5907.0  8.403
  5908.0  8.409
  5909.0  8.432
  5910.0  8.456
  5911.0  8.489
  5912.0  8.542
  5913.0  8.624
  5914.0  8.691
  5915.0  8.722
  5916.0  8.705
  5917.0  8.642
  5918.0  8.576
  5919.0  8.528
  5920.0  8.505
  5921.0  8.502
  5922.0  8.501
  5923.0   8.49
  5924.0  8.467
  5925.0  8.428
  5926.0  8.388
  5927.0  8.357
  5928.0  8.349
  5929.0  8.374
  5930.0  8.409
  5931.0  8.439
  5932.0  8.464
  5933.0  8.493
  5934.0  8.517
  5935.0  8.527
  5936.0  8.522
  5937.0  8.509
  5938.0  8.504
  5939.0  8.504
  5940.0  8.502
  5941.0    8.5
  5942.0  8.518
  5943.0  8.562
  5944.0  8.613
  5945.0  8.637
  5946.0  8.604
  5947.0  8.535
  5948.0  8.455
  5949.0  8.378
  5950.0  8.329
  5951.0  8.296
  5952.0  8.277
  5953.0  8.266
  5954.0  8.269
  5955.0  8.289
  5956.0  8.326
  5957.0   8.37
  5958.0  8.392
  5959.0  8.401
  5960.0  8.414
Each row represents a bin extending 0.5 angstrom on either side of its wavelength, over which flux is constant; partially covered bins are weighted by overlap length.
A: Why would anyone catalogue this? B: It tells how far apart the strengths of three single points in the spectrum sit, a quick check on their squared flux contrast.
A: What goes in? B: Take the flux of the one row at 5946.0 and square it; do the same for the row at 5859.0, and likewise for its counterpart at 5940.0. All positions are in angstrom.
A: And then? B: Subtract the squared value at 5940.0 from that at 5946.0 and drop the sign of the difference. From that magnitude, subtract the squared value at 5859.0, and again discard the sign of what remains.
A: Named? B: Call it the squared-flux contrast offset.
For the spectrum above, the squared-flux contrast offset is 81.0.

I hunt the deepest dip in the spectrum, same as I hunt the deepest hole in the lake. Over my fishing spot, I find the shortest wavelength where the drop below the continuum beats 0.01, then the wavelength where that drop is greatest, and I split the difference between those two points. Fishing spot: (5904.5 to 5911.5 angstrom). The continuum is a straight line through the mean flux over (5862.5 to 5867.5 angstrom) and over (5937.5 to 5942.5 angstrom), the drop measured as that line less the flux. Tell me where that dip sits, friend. 5906.0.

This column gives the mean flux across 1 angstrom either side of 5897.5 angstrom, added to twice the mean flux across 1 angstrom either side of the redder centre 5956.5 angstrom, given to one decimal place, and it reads 25.1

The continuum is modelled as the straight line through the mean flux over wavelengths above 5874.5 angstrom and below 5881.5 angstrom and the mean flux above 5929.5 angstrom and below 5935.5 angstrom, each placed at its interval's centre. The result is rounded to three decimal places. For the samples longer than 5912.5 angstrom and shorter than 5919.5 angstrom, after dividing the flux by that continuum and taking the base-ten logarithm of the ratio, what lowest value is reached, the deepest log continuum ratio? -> 0.001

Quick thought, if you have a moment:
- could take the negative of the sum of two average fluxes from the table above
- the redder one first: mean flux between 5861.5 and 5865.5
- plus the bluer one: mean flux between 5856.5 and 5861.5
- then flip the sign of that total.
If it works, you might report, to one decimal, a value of -18.1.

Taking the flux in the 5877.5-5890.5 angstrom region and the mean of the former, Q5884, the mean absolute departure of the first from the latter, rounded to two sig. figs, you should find 0.12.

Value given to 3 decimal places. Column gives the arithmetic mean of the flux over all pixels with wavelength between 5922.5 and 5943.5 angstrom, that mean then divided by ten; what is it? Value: 0.847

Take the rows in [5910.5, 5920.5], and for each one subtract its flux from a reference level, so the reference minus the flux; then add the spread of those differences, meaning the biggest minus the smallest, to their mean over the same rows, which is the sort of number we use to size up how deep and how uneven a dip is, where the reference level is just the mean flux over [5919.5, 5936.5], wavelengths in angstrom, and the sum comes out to 0.09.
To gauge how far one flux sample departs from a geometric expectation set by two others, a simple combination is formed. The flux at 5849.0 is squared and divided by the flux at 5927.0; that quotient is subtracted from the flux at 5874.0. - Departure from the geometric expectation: -1.9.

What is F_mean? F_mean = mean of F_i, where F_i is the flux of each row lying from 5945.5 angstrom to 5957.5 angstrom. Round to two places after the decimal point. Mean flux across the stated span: 8.37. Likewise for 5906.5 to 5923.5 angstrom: 8.54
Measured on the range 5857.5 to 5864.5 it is 9.13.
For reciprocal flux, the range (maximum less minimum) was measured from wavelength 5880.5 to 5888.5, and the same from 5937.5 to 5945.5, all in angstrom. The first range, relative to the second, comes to 2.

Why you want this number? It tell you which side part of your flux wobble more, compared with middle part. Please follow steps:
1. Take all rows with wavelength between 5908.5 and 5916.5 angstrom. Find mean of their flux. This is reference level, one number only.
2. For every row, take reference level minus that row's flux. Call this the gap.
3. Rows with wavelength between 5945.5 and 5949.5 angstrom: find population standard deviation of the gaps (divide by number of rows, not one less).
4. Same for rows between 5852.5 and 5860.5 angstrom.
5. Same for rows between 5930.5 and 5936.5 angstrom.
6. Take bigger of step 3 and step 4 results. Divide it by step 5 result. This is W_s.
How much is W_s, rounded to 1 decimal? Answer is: 7.9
